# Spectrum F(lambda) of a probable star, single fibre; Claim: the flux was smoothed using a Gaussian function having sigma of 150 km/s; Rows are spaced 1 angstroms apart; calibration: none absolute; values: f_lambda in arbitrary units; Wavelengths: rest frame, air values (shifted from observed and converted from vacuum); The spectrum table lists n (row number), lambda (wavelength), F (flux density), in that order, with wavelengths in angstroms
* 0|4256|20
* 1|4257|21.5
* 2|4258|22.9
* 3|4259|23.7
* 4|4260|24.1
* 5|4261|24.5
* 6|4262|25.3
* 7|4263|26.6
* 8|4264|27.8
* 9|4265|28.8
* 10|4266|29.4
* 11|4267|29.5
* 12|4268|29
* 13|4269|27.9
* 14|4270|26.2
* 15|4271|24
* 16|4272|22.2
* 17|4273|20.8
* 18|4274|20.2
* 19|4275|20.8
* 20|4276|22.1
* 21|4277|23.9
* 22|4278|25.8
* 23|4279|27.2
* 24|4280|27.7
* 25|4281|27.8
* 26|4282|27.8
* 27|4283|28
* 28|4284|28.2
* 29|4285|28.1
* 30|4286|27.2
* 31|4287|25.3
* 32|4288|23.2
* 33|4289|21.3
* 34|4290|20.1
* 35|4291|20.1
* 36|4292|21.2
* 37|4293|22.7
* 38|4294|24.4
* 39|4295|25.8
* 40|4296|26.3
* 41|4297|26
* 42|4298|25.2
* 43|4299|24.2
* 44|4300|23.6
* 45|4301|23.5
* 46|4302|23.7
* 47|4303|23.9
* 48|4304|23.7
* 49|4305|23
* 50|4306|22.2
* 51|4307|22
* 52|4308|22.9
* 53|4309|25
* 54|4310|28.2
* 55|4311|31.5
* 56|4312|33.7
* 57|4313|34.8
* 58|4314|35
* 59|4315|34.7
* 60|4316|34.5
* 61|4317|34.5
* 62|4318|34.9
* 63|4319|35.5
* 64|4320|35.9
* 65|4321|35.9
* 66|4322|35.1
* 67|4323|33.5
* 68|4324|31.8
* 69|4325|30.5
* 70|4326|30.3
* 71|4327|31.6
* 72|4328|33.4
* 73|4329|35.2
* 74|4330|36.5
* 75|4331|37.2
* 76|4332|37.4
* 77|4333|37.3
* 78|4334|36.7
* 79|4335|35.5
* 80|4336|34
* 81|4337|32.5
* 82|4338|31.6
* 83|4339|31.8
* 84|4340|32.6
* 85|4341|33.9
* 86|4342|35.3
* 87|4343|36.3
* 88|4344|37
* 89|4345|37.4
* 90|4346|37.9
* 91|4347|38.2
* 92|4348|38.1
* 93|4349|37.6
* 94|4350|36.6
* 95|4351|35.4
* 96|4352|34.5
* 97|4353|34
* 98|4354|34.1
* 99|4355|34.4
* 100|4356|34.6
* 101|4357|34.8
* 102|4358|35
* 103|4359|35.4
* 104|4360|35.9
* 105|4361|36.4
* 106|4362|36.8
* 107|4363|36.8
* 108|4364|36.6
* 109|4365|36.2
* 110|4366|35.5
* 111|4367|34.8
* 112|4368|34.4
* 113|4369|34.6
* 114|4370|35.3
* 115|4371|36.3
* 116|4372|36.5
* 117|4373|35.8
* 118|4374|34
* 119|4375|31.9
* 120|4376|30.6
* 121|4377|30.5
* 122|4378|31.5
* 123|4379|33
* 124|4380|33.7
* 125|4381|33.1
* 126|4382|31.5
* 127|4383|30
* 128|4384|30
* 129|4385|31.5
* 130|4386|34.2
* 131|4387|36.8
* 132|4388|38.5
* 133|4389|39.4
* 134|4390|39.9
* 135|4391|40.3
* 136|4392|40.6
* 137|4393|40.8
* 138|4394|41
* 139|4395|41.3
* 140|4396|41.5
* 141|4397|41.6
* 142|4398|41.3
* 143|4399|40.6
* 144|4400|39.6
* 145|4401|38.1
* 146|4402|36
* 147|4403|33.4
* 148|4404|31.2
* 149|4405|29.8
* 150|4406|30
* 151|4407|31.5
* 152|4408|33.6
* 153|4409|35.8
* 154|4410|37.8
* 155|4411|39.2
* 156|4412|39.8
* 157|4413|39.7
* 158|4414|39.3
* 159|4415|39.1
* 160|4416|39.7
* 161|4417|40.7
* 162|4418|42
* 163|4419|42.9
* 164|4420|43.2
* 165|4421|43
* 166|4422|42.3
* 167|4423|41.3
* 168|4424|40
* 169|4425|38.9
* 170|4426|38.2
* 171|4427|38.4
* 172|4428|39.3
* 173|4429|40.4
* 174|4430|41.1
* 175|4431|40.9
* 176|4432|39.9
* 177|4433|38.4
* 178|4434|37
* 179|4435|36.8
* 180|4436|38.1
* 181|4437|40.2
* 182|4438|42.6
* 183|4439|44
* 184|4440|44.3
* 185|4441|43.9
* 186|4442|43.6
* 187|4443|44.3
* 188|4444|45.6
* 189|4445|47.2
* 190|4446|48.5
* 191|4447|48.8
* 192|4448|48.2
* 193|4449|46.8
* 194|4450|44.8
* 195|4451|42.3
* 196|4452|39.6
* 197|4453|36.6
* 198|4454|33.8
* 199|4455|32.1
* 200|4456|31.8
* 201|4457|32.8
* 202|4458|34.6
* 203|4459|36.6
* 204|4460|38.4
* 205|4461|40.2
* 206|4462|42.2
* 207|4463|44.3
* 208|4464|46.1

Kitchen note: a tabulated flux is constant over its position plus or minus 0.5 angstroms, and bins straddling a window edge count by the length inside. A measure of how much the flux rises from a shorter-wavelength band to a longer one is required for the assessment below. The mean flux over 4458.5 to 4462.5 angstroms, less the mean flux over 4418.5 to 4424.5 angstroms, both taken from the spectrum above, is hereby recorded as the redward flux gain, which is -2.8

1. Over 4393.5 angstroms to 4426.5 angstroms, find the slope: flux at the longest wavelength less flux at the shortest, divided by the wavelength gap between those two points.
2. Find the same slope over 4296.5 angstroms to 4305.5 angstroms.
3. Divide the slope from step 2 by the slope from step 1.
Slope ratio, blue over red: 4.3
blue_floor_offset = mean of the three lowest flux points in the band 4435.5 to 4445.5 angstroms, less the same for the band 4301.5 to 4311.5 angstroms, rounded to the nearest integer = 18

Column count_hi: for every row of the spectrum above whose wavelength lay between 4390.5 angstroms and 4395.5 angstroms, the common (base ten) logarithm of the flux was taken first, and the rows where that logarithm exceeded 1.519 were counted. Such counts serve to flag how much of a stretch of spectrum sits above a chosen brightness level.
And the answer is 5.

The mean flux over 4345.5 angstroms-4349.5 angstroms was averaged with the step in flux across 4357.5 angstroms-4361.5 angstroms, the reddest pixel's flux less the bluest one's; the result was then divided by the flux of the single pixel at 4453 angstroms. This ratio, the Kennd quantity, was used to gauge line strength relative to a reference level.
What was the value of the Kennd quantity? 0.54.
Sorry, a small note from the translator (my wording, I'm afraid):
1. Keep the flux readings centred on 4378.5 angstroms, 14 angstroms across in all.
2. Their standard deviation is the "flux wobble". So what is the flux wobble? 2.0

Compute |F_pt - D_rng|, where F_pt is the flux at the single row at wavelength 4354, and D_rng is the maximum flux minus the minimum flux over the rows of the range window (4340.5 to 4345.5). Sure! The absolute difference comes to 31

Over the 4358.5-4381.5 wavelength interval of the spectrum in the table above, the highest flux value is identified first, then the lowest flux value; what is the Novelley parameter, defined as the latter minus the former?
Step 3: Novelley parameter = -6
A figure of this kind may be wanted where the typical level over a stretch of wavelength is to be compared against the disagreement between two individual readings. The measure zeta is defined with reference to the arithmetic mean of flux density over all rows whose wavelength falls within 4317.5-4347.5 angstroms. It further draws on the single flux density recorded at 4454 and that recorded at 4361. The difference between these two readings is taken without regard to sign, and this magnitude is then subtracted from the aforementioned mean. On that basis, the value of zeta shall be 32.2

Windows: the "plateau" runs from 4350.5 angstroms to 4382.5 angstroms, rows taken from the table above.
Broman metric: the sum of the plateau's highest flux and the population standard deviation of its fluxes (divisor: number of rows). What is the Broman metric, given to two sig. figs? 39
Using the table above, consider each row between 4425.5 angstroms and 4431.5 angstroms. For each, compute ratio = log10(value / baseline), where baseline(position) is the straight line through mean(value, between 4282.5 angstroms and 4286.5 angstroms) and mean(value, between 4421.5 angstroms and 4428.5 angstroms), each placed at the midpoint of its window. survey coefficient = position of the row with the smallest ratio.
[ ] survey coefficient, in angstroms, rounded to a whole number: 4426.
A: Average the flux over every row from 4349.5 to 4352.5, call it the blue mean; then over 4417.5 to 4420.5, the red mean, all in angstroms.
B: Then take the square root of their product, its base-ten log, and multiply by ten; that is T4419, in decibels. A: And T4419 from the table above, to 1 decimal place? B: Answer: 15.9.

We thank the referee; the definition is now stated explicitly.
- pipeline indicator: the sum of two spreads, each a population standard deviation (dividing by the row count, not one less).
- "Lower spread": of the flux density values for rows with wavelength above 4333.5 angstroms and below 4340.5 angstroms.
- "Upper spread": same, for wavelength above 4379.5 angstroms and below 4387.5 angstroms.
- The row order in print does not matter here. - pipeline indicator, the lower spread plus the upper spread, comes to 4.0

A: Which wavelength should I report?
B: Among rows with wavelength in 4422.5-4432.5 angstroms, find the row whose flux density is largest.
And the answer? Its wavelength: 4423 angstroms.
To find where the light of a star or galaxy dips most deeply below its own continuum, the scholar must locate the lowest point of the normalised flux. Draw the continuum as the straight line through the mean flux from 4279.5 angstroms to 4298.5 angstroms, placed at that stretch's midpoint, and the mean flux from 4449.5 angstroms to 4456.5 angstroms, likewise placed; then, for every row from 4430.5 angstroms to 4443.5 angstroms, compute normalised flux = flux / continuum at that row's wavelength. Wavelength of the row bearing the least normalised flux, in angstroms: 4435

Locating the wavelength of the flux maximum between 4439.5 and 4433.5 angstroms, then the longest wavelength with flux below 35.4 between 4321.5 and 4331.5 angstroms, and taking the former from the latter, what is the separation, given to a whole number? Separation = -110 angstroms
